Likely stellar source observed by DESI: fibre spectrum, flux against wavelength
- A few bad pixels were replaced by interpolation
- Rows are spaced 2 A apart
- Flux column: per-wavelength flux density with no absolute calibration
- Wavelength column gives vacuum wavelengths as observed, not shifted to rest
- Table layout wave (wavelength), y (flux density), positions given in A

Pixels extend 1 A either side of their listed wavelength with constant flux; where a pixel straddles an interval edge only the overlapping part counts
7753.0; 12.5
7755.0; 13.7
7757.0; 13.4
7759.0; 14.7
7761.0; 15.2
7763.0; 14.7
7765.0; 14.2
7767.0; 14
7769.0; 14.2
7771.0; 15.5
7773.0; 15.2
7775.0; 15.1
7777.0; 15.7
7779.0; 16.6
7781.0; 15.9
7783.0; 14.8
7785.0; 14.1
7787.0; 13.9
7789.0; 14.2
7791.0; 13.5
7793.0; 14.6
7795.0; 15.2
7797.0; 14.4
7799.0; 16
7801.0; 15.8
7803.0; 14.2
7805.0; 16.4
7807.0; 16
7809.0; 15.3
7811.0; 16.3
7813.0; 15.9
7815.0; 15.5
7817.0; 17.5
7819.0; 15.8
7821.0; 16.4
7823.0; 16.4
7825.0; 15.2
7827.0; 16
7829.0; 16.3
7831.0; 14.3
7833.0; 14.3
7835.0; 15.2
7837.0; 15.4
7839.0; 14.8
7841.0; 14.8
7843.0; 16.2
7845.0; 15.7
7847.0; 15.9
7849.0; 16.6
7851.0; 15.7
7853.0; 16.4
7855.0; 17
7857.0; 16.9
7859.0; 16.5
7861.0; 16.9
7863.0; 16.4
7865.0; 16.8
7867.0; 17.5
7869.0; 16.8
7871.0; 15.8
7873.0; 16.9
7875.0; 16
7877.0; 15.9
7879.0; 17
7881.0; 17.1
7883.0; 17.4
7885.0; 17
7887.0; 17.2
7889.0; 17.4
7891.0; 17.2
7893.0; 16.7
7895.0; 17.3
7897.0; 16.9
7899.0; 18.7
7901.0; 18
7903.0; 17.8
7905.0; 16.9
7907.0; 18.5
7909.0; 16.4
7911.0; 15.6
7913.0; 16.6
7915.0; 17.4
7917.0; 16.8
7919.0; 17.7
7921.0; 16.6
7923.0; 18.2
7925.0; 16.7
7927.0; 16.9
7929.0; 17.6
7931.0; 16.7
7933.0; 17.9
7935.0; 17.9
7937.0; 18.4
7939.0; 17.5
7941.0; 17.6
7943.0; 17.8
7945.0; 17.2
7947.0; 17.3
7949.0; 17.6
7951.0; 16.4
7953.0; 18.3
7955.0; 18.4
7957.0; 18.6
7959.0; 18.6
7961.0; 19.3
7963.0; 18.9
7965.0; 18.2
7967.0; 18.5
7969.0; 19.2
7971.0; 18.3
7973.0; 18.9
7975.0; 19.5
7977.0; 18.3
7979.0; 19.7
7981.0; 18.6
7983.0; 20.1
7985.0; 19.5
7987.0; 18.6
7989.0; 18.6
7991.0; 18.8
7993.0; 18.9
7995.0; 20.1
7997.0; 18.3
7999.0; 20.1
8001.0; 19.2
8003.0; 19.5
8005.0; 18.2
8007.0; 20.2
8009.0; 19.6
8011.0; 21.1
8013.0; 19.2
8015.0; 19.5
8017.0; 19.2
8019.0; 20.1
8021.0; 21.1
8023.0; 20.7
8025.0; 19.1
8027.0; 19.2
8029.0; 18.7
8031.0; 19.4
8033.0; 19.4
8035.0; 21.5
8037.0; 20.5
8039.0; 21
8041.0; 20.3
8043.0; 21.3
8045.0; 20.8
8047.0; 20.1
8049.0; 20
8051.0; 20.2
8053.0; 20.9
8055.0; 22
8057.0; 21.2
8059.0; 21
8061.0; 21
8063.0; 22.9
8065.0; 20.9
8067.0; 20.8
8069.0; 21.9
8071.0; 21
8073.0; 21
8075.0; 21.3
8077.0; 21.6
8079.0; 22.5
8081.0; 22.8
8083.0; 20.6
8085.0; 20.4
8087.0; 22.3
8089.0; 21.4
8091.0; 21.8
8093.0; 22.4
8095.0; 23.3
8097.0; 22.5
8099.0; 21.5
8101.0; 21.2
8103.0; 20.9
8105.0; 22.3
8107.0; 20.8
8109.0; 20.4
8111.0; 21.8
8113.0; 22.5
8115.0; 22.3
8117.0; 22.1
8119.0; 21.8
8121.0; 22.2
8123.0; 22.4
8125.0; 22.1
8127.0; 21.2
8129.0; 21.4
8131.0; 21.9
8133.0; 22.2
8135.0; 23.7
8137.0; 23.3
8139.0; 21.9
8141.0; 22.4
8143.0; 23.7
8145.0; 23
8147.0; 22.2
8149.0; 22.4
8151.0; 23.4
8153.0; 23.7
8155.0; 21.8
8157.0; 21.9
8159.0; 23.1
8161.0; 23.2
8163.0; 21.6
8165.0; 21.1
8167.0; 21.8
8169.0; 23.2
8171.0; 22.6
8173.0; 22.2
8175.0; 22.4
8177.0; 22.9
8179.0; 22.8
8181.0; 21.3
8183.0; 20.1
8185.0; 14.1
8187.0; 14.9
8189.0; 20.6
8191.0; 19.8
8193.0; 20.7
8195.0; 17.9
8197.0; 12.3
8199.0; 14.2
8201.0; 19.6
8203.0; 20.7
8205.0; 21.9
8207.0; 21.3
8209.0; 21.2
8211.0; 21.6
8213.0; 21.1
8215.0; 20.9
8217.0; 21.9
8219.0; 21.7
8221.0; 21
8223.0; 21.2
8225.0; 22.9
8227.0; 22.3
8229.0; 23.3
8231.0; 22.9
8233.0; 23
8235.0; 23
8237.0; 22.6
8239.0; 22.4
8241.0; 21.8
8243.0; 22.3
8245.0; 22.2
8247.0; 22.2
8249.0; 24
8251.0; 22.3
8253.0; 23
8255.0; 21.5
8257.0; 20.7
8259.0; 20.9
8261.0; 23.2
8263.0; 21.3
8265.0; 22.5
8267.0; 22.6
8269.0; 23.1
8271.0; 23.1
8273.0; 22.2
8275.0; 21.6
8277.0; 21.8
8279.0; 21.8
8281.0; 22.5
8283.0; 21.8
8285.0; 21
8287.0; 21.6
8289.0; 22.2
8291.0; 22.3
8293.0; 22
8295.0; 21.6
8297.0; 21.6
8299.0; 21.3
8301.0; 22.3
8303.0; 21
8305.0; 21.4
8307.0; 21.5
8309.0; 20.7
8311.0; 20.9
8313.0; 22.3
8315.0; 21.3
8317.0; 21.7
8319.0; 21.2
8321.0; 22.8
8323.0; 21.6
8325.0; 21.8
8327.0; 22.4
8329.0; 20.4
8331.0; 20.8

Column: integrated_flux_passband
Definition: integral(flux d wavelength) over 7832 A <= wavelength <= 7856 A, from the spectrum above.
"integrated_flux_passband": 376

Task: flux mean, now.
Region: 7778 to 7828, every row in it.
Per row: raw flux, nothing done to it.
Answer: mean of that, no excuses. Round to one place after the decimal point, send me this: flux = 15.4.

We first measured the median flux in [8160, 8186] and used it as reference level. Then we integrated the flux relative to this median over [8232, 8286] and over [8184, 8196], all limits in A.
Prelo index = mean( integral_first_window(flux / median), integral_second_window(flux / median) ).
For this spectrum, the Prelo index 32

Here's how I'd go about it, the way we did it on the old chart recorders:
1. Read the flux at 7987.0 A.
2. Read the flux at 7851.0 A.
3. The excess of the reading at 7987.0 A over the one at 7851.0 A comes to 2.9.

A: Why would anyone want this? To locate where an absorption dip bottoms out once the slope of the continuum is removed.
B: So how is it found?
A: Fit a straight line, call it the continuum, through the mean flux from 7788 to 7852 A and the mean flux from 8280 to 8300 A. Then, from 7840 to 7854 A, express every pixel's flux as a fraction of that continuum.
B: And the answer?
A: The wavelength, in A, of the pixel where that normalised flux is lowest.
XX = 7841.0 A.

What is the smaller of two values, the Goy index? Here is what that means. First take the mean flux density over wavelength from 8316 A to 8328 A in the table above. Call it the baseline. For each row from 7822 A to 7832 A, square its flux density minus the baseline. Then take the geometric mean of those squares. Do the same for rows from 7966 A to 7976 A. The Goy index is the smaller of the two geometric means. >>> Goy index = 9.0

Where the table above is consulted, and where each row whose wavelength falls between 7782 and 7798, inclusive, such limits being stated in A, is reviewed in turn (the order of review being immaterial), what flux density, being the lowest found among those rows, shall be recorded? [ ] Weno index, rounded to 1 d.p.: 13.5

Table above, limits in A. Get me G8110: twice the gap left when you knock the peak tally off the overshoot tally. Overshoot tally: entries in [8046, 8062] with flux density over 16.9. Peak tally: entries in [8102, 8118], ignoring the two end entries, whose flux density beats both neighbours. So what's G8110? 12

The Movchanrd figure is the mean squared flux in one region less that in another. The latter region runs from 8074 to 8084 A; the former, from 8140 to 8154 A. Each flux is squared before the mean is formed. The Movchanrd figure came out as 54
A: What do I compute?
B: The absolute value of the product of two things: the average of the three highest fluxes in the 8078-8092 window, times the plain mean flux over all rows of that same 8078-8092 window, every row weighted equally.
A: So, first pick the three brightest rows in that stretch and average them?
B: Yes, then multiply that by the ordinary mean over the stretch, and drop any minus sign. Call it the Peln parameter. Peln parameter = 489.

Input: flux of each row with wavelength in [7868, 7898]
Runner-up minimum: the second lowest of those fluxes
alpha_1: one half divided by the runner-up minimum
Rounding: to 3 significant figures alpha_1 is 0.0314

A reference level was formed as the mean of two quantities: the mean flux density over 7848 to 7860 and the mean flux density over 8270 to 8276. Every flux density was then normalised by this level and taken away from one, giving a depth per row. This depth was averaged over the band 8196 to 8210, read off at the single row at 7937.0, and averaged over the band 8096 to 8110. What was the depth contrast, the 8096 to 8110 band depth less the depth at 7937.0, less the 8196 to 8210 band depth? -0.19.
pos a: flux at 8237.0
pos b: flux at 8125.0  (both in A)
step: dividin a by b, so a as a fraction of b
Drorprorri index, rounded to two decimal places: 1.02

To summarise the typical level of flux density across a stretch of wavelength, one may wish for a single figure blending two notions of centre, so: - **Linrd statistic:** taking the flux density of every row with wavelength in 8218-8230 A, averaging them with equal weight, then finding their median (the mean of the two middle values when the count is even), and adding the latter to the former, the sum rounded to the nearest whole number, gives 44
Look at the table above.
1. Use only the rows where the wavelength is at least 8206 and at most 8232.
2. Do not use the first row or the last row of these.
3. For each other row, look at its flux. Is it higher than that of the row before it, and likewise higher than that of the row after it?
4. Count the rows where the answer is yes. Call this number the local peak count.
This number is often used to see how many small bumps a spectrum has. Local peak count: 4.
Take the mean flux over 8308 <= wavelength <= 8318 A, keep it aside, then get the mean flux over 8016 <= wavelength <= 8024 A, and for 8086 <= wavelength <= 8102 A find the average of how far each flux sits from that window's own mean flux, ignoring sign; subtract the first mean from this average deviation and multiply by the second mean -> -422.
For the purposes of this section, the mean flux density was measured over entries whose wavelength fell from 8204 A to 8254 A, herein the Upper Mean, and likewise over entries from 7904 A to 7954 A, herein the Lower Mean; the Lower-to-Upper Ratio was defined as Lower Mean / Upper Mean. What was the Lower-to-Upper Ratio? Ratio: 0.78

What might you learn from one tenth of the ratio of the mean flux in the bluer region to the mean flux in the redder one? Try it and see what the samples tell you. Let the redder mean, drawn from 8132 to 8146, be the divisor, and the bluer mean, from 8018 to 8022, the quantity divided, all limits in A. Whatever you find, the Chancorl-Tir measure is 0.090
